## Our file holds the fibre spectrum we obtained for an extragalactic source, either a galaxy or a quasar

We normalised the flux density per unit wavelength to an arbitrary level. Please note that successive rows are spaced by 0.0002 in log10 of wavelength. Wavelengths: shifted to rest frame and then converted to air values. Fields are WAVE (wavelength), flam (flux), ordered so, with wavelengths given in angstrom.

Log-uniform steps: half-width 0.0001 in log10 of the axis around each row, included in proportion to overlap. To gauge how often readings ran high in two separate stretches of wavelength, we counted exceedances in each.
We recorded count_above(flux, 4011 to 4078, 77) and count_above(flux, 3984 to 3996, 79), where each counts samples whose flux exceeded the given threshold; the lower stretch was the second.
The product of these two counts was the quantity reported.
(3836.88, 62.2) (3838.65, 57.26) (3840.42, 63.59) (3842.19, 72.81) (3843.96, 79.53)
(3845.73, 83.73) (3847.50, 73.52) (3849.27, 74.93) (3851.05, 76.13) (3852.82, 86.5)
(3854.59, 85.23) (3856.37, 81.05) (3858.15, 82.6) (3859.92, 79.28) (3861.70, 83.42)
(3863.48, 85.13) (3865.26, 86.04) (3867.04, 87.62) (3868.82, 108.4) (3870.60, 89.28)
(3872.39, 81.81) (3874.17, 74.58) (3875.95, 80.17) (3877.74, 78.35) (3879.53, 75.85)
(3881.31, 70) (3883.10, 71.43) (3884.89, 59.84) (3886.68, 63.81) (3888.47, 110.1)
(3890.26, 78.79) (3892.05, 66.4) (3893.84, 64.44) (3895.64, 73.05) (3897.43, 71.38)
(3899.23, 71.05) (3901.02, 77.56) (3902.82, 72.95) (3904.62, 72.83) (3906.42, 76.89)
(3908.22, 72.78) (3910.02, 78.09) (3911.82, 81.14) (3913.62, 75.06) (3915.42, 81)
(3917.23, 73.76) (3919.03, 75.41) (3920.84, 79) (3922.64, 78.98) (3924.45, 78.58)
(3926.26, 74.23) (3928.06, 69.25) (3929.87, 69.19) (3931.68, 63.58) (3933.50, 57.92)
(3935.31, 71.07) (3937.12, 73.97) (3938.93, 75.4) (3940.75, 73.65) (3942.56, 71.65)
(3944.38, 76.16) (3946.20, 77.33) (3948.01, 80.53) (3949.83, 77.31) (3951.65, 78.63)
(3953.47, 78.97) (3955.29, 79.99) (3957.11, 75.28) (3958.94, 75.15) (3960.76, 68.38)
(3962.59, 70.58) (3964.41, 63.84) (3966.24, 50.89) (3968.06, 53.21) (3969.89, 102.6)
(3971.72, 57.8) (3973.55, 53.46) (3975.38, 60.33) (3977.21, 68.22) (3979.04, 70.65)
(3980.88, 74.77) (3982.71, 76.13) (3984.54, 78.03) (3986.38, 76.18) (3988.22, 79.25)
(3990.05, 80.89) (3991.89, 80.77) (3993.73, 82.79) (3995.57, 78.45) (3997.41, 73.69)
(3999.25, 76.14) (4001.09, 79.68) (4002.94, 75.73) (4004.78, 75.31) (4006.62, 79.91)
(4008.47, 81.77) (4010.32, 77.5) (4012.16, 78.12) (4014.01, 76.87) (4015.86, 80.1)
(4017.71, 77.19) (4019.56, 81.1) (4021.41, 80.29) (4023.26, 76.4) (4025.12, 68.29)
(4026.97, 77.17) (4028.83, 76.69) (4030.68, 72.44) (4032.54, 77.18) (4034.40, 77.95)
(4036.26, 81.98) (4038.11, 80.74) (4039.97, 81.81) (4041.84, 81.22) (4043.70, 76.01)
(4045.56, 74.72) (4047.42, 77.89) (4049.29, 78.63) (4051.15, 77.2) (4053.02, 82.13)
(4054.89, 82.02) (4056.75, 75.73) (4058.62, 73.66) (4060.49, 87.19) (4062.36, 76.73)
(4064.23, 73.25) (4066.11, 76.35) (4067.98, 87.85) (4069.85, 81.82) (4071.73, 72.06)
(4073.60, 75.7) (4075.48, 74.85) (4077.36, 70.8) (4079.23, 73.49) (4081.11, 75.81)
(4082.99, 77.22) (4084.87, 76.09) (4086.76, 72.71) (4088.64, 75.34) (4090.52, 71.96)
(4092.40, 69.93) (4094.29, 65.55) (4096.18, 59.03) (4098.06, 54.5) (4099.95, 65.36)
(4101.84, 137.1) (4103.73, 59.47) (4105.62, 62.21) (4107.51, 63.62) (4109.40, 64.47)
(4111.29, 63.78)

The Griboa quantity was 80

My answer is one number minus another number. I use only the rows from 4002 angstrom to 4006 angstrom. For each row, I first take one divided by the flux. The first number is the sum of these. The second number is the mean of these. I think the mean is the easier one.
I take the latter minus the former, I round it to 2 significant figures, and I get -0.013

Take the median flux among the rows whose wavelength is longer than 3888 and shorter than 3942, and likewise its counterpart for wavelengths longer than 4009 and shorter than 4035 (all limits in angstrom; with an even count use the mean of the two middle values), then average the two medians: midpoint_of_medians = 75.5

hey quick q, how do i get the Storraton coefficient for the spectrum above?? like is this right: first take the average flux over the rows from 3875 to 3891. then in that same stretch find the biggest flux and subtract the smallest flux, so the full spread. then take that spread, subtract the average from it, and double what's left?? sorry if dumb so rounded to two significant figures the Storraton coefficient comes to -52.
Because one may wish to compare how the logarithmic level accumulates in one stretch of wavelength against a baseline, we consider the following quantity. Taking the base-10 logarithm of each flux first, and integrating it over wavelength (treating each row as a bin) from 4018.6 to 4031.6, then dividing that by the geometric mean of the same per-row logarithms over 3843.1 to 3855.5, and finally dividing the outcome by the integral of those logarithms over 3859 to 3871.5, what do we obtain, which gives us 0.529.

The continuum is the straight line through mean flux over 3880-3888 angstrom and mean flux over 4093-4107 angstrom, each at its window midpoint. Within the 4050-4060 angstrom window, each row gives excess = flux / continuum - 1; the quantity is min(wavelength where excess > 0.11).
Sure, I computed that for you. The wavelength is 4053.02 angstrom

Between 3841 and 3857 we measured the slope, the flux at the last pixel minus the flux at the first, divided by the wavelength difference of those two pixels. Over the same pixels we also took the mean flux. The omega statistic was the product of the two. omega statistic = 46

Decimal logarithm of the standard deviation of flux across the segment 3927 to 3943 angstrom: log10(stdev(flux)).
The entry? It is 0.7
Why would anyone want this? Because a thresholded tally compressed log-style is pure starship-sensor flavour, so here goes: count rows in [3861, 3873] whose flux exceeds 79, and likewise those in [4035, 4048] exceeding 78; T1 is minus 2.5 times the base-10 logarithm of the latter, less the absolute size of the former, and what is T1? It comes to -8.51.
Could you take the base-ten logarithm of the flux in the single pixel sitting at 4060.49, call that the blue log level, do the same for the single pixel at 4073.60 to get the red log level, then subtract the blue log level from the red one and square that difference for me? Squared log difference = 0.0038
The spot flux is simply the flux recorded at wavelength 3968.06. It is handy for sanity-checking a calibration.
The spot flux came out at 53.21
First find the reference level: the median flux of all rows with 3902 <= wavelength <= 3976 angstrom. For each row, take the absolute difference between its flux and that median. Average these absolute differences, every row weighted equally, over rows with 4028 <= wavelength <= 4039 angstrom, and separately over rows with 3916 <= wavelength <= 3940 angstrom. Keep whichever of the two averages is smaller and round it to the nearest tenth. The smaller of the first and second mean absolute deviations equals 4.2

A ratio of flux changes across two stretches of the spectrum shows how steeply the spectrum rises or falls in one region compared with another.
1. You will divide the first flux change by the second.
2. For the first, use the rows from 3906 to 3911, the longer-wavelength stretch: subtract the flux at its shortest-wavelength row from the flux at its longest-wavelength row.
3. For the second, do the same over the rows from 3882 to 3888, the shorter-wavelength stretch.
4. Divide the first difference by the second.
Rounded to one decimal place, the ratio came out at -0.2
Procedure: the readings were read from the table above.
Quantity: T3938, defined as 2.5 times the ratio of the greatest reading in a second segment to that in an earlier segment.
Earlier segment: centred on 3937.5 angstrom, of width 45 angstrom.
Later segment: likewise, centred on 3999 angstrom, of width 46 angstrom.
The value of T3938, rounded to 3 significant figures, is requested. 2.56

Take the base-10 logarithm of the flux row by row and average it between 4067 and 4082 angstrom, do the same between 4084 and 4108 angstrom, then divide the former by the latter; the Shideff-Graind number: 1.02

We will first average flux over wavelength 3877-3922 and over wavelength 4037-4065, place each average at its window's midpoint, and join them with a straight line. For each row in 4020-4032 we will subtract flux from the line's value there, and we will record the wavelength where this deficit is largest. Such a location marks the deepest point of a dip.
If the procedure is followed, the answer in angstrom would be 4025.12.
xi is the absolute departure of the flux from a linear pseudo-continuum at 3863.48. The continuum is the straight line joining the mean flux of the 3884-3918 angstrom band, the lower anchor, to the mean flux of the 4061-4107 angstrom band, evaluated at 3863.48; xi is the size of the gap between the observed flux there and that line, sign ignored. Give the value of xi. 10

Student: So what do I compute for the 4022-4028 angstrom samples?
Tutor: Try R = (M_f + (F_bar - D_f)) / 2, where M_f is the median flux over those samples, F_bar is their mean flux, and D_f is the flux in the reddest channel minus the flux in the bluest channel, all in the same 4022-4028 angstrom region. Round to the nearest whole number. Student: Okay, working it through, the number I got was 75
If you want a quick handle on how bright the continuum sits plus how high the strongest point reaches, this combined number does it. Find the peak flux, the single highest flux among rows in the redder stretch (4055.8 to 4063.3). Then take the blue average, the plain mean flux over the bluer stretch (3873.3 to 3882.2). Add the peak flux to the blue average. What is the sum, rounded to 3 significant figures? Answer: 163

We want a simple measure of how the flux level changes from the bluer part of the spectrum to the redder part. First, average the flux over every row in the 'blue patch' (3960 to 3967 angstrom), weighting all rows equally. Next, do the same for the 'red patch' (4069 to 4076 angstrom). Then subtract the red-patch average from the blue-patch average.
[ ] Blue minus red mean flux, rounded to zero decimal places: -13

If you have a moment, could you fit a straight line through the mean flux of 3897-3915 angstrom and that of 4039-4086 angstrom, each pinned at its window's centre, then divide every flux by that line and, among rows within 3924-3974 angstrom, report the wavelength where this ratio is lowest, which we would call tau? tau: 3966.24 angstrom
